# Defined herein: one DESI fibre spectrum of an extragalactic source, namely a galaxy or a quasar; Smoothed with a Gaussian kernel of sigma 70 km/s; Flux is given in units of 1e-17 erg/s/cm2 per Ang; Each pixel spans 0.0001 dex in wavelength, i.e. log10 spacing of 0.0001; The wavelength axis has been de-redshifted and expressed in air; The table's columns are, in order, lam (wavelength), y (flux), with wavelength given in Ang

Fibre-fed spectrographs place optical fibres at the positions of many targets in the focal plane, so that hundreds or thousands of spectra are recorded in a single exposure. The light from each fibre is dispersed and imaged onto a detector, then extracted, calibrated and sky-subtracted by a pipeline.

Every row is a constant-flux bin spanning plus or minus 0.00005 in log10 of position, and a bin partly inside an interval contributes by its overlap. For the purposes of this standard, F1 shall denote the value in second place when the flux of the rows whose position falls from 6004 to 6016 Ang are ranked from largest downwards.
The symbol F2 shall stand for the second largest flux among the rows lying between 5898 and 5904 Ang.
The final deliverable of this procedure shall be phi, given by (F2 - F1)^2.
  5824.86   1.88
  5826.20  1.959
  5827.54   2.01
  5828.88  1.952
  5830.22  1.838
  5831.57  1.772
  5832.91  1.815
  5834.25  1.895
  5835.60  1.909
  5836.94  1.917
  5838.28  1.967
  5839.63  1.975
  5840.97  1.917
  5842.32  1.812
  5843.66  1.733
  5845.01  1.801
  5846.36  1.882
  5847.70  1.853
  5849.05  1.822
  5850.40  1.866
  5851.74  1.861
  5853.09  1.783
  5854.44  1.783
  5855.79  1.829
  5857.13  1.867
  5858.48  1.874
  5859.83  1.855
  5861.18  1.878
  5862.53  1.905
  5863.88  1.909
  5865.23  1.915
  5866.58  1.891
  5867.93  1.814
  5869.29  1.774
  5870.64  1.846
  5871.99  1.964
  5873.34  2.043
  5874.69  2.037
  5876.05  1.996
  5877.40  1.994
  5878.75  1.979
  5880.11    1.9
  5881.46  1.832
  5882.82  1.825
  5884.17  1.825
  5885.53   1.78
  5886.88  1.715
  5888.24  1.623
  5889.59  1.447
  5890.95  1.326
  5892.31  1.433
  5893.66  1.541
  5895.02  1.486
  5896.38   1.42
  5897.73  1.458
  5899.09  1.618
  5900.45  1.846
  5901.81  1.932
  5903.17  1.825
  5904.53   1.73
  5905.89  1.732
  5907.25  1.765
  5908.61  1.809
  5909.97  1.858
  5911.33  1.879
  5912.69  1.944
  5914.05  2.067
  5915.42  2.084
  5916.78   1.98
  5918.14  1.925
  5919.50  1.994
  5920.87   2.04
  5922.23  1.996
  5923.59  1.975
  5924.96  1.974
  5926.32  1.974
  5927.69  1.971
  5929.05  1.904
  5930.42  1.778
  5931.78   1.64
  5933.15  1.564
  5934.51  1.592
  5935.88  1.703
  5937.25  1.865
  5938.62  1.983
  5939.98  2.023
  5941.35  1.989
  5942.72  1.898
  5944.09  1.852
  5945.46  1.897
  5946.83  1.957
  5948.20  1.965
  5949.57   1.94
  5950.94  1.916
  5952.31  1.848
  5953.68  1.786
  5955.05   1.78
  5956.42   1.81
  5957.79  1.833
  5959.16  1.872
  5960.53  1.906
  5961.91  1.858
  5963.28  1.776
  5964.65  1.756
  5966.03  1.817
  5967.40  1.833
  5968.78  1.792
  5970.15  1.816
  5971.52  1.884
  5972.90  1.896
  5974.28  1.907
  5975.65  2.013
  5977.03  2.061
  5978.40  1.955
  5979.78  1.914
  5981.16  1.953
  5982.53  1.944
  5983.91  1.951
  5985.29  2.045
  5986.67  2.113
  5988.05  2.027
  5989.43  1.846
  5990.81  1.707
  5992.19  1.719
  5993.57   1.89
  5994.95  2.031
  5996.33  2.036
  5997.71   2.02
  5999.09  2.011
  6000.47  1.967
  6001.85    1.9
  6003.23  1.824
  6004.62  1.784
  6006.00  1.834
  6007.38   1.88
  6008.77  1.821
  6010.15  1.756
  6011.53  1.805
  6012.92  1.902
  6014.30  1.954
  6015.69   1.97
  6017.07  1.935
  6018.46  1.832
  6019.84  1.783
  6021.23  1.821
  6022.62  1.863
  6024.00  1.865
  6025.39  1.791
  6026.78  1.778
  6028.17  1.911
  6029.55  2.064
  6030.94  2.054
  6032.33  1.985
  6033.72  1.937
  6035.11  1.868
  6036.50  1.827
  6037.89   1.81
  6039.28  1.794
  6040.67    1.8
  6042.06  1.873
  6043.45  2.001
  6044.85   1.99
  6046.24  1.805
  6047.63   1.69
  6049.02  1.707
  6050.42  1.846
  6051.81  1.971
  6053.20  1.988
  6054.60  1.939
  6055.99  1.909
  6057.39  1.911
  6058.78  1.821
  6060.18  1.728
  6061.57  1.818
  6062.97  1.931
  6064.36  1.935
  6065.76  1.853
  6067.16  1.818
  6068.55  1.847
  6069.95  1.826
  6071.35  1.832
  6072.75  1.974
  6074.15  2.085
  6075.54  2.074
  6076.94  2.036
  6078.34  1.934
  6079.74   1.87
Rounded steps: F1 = 1.954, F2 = 1.846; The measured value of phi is 0.012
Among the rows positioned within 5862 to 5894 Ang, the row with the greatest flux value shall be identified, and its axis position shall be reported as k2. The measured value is 5873.34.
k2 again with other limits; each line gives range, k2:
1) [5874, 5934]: 5915.42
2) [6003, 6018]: 6015.69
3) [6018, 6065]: 6029.55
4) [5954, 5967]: 5960.53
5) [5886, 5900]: 5886.88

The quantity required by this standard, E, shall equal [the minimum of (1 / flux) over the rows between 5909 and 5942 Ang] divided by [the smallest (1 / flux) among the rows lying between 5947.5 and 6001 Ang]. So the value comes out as 1.01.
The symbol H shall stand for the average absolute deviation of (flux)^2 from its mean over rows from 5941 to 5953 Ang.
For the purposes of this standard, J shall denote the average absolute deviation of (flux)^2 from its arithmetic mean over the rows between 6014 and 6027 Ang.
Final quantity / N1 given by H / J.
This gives 0.7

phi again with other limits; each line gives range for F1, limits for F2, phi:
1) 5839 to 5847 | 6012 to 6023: 0.001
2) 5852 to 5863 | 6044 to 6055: 0.012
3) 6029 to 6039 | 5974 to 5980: 0.002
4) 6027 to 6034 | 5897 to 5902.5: 0.043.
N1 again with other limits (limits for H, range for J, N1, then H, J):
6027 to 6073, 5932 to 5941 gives 0.5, 0.295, 0.60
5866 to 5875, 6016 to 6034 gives 1.1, 0.345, 0.31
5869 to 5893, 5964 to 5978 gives 2.0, 0.567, 0.28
